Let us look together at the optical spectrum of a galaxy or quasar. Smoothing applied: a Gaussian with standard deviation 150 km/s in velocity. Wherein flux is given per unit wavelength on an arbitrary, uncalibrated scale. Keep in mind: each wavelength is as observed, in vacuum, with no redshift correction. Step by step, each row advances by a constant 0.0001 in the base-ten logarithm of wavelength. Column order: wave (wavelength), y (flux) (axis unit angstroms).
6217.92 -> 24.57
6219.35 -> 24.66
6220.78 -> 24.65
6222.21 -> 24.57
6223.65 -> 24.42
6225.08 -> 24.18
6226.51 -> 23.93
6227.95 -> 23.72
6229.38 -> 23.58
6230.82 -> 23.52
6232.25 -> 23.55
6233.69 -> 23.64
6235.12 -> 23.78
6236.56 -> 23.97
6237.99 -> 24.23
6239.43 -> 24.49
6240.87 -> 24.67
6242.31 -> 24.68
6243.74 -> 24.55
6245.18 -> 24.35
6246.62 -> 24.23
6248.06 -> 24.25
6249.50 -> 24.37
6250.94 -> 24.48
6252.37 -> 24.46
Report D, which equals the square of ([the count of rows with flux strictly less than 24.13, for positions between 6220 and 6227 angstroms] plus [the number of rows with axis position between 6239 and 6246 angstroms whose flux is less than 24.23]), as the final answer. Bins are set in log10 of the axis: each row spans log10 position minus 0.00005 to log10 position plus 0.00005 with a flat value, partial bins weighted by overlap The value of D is 1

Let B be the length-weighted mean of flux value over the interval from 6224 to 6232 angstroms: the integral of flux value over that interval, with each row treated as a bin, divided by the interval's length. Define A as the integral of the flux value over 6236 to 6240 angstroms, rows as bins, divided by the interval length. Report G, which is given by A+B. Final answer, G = 48.1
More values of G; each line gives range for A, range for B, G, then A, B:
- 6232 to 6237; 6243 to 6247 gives 48.1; 23.7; 24.4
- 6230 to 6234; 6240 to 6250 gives 48.0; 23.5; 24.4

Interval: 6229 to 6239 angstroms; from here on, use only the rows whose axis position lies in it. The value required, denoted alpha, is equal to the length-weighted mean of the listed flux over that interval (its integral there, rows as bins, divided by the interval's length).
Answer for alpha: 23.8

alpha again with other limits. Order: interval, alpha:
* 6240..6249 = 24.4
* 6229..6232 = 23.5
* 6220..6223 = 24.6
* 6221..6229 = 24.2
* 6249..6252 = 24.5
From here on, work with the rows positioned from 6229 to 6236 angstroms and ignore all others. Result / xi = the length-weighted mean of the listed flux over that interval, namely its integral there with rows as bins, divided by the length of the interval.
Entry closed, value 23.6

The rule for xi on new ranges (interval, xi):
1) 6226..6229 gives 23.8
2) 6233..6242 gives 24.2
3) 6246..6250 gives 24.3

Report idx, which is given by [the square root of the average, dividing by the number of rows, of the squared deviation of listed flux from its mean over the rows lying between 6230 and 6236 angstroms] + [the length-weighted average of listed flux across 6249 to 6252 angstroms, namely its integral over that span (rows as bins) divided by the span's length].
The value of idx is 24.6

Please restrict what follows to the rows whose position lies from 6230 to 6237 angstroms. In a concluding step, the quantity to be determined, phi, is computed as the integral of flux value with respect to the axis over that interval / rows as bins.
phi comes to 166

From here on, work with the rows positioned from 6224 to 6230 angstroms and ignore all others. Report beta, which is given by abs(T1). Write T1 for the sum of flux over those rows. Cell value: 95.4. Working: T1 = 95.4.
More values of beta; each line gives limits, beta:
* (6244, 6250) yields 97.2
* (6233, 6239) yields 95.6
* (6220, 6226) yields 97.8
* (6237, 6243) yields 98.1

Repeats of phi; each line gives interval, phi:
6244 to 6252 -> 195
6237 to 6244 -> 172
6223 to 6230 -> 168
